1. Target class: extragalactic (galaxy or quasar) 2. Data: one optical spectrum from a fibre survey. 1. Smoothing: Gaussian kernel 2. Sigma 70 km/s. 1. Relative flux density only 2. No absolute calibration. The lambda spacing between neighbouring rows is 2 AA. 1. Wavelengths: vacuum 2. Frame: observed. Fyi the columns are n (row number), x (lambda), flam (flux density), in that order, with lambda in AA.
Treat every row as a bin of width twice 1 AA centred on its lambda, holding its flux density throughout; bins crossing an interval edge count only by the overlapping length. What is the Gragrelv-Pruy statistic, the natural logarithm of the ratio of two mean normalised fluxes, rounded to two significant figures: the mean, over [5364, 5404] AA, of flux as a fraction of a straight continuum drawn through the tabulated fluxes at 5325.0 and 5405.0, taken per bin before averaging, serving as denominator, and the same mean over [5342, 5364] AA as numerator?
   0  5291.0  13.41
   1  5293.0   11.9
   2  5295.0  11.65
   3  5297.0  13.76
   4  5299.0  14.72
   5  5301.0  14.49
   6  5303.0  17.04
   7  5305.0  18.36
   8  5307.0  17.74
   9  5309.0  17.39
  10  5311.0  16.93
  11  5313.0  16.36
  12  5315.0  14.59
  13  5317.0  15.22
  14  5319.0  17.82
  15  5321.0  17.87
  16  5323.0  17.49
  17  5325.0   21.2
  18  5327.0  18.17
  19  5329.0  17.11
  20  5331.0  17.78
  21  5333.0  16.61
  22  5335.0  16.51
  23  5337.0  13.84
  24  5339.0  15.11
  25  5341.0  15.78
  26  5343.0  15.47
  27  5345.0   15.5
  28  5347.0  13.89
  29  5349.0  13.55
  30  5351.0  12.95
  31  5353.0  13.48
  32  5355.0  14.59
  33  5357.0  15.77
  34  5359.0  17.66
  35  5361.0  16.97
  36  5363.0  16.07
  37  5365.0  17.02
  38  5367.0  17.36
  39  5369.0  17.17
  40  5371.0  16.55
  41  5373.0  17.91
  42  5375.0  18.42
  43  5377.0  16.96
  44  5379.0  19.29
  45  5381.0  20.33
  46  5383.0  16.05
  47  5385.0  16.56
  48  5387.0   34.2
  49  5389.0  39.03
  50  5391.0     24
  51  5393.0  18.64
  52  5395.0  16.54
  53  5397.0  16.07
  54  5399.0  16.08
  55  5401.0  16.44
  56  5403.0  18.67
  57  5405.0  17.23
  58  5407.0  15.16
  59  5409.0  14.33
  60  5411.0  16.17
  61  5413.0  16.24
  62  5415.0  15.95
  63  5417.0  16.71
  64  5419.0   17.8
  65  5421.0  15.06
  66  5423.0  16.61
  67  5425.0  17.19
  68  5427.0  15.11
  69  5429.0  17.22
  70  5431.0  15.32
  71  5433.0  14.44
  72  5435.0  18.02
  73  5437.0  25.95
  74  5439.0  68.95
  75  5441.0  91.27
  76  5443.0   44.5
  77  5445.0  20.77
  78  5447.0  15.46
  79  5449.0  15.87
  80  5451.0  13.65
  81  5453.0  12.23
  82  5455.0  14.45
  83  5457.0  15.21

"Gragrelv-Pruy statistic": -0.35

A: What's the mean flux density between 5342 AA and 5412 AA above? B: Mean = 17.8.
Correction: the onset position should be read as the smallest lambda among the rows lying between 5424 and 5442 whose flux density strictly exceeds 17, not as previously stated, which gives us 5425.0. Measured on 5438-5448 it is 5439.0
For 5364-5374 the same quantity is 5365.0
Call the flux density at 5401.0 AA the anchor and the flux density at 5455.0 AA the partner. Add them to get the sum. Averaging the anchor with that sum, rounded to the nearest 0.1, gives 23.7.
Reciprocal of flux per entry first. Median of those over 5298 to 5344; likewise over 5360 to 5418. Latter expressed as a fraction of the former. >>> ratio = 1.00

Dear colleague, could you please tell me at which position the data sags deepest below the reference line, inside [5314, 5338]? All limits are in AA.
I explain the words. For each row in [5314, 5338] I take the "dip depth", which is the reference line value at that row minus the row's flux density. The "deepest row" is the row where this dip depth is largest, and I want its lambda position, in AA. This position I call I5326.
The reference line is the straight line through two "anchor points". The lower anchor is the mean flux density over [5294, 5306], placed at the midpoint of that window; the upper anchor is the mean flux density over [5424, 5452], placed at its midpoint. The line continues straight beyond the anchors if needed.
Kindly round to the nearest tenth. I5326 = 5337.0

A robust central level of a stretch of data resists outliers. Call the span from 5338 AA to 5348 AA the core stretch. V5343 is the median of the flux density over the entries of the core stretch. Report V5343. 15.5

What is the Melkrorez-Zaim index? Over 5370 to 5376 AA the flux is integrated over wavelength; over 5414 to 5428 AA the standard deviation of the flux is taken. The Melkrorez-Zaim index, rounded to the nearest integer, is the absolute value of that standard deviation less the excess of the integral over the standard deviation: 104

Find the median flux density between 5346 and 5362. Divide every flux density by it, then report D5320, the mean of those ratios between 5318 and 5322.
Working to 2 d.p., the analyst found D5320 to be 1.25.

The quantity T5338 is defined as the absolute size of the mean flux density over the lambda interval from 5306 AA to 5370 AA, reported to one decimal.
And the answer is 16.3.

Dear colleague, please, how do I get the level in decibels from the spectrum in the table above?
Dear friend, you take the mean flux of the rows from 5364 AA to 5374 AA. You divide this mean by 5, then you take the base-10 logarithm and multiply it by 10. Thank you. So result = 5.37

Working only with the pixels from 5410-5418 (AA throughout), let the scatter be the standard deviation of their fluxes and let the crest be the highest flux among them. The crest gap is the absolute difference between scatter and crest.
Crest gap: 16.4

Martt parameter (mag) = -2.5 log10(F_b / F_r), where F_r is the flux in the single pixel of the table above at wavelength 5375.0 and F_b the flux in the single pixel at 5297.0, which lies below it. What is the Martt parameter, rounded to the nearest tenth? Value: 0.3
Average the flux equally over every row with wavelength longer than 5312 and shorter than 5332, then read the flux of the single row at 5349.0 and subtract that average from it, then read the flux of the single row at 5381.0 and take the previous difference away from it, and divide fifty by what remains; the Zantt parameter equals 2.1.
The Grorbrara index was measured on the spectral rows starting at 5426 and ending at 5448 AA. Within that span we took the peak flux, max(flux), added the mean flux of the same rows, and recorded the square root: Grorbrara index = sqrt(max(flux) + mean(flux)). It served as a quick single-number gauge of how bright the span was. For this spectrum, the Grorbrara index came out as 11.1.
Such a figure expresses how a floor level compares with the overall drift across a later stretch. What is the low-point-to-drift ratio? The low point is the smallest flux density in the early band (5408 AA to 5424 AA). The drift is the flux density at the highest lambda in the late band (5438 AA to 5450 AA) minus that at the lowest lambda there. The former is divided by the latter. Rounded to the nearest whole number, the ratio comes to 0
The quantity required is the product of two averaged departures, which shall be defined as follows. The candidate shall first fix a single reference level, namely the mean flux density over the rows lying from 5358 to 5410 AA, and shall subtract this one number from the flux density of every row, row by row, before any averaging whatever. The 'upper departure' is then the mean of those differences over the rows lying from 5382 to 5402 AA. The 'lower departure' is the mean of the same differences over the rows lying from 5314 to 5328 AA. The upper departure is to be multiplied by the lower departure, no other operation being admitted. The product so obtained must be -3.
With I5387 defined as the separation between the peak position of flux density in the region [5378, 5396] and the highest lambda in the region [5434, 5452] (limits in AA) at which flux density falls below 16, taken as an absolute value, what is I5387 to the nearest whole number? 62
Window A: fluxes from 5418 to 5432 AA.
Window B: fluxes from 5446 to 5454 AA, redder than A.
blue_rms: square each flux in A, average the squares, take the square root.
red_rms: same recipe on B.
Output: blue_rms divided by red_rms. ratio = 1.14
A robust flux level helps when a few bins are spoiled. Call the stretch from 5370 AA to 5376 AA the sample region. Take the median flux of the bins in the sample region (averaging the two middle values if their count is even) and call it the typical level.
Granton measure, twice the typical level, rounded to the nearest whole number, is 36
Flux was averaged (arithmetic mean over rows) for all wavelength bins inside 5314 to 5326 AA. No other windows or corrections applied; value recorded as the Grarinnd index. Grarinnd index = 17.4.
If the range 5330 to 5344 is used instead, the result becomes 15.9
